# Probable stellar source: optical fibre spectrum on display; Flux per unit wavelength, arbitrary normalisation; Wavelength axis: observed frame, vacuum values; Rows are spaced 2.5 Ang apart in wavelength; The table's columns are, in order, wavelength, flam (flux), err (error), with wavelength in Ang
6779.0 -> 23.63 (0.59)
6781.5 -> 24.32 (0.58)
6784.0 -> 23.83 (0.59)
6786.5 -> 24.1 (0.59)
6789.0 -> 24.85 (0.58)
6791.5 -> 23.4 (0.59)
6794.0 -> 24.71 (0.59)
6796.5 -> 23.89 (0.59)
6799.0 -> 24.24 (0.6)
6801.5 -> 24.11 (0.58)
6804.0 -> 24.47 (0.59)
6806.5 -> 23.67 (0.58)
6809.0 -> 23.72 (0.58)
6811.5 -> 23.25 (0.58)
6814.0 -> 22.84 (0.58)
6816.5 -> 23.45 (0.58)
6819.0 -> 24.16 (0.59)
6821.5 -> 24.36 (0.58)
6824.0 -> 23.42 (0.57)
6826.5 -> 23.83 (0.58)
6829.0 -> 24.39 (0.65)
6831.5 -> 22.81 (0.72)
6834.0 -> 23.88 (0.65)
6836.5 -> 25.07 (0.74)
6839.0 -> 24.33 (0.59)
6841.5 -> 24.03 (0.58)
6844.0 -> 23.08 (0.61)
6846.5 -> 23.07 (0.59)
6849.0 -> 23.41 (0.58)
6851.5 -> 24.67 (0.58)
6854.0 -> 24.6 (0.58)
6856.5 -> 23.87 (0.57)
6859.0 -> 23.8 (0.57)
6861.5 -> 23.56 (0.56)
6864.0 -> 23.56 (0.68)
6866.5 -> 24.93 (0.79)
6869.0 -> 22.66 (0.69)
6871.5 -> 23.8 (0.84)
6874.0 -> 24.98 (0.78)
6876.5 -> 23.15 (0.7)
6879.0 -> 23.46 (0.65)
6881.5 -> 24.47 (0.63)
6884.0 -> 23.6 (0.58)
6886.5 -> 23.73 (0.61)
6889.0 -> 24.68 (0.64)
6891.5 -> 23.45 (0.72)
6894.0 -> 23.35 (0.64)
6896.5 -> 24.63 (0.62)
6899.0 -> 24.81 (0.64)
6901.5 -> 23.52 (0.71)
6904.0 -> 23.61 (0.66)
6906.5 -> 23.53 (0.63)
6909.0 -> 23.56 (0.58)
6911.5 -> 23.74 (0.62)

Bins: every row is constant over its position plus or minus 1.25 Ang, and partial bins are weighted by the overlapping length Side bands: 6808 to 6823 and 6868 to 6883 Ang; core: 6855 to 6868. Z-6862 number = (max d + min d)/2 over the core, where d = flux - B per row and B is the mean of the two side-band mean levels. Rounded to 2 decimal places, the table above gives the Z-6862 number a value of 0.55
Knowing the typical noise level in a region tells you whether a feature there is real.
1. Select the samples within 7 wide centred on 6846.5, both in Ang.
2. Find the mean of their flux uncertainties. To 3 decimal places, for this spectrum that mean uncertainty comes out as 0.593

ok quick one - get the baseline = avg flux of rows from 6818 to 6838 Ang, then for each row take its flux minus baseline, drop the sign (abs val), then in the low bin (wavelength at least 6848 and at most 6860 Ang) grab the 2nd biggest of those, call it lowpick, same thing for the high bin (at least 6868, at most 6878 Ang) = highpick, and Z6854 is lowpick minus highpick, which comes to -0.4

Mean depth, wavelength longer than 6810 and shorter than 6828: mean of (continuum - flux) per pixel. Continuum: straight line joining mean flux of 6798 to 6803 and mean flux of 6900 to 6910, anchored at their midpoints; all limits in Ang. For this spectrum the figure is 0.45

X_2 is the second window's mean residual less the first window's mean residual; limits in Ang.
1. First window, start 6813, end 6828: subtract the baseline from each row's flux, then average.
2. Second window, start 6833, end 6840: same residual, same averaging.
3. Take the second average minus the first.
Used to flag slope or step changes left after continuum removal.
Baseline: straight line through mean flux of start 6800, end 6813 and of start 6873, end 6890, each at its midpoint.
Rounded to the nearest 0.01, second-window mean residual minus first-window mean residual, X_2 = 0.71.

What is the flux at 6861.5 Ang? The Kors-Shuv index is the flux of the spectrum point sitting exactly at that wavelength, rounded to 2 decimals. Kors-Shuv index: 23.56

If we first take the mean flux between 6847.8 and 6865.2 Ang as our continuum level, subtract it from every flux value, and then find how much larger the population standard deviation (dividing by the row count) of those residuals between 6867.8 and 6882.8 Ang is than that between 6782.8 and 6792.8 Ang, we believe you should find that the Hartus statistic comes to 0.25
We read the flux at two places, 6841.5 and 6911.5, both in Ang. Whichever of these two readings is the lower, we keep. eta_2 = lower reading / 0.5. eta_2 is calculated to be 47.5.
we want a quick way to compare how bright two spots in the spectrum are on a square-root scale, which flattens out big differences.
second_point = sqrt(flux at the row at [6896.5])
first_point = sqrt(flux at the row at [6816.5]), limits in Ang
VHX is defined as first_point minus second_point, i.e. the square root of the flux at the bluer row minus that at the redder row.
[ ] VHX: -0.12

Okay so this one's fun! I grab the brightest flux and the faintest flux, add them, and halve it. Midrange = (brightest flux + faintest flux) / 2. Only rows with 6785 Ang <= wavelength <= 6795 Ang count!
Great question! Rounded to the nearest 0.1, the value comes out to 24.1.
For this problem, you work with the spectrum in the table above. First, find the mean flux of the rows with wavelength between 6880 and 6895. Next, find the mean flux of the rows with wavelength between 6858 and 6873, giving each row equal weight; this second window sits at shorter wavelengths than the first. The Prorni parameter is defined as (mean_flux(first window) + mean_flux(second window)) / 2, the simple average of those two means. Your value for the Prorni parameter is 23.8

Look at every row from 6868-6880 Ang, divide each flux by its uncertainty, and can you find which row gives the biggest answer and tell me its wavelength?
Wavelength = 6879.0 Ang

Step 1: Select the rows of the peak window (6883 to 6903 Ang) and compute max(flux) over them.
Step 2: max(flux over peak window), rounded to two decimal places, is 24.81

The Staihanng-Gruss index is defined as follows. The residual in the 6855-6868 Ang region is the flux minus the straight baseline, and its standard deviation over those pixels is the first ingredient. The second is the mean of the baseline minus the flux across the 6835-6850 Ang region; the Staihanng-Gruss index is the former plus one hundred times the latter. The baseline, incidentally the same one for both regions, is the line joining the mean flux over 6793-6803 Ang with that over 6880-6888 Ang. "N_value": 25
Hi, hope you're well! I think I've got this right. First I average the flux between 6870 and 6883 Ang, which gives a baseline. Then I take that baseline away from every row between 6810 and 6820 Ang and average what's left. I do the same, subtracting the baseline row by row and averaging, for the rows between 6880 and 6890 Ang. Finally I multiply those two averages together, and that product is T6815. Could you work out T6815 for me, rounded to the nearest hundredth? -0.08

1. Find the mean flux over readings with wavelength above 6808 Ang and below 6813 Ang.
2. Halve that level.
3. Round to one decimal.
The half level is 11.7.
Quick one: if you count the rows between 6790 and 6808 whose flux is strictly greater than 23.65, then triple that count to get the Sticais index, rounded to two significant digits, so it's 18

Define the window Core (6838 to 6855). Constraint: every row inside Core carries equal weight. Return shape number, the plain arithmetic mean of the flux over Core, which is 23.9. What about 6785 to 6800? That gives 24.2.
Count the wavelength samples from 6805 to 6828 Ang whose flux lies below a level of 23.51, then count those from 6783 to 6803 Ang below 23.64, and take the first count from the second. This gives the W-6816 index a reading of -3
